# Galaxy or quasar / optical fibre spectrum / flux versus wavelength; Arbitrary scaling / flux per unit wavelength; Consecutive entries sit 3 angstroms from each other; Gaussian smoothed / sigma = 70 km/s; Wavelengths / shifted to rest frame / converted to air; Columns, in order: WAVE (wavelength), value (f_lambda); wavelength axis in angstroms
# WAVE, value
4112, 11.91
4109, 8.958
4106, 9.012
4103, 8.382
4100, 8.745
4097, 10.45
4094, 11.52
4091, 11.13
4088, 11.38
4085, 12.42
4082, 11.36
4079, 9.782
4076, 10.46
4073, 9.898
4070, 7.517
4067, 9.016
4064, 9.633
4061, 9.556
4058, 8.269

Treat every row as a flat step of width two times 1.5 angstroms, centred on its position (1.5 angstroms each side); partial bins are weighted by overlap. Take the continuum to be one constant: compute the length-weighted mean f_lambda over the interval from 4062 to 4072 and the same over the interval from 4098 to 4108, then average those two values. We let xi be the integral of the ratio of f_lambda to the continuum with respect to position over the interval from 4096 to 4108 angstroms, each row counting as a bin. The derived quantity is 12 angstroms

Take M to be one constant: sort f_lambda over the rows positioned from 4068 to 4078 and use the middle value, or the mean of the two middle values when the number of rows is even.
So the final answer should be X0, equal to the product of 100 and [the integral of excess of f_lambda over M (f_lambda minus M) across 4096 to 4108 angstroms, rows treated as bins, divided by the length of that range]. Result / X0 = -81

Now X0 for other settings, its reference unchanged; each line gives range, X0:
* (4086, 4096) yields 145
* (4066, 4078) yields -64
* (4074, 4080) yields 23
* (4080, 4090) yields 170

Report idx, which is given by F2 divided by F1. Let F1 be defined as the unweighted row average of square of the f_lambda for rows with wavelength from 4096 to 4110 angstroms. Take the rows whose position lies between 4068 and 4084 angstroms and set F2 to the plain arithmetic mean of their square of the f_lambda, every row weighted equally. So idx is 1.17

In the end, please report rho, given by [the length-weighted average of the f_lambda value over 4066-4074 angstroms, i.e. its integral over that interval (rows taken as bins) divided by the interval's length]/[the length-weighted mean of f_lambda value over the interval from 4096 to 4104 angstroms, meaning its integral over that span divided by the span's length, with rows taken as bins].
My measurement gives 1.0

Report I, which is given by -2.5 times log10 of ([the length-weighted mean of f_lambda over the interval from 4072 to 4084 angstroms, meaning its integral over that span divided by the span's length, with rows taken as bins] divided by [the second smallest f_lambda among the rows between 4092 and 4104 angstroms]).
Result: -0.20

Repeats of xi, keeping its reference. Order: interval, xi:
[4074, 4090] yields 20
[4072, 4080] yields 9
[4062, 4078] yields 17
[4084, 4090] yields 8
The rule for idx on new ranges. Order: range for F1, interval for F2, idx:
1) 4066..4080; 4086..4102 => 1.30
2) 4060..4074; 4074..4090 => 1.47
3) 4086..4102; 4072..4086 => 1.03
